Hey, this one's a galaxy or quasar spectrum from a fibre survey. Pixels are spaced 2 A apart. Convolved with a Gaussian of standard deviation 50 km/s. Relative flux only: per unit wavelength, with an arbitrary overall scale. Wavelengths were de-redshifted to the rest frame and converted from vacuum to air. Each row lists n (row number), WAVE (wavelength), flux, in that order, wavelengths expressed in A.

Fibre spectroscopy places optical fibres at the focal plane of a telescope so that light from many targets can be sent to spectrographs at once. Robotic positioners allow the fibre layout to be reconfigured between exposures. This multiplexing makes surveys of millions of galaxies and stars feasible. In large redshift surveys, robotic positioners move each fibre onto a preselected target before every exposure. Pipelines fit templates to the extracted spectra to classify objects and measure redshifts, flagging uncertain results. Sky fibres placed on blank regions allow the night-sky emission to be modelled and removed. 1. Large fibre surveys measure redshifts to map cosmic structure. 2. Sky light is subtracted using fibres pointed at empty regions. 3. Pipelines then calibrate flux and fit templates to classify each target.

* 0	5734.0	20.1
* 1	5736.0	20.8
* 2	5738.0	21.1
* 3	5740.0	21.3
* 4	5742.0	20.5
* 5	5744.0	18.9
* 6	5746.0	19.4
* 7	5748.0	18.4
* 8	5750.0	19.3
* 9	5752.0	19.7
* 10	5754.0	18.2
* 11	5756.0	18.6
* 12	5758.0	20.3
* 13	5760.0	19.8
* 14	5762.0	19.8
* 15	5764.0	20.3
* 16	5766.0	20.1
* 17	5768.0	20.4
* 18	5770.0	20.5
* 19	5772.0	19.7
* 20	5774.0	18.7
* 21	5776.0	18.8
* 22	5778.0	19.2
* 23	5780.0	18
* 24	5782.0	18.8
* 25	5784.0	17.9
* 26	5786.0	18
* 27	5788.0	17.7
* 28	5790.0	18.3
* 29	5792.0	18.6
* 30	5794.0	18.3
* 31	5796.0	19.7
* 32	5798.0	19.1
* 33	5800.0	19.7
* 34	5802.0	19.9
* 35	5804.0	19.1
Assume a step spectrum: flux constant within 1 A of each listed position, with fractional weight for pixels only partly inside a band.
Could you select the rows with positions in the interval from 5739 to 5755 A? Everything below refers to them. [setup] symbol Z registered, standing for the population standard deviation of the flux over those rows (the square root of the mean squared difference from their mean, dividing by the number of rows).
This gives 0.97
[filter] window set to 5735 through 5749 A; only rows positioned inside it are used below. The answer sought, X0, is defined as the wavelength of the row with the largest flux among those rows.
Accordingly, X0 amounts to 5740.0 A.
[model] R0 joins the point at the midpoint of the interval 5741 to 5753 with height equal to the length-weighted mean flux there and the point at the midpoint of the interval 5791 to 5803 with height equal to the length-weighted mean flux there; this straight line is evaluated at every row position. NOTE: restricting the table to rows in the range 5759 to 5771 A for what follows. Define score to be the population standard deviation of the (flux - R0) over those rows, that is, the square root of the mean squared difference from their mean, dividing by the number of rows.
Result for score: 0.28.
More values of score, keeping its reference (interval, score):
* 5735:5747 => 0.88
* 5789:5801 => 0.60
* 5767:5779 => 0.71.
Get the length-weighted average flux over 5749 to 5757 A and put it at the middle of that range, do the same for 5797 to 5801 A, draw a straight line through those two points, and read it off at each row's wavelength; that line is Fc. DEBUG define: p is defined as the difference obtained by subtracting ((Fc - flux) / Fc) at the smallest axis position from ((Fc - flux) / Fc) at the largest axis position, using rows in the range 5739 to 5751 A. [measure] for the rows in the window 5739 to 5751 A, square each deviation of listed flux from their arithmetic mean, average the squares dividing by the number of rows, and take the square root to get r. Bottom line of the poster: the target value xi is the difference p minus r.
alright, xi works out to -0.9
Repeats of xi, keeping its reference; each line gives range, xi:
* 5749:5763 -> -0.7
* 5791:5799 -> -0.6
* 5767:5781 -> -0.7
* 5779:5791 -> -0.4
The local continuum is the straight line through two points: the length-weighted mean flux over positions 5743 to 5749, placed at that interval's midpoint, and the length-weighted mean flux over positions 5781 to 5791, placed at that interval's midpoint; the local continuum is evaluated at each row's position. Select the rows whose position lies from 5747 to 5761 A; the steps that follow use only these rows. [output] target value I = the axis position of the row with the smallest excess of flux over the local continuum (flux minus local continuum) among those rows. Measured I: 5754.0 A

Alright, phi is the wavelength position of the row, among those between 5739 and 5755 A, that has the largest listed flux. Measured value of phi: 5740.0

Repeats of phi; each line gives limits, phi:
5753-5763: 5758.0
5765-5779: 5770.0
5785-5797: 5796.0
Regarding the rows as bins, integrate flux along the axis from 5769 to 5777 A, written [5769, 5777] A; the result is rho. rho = 155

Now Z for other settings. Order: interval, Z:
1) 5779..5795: 0.35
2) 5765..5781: 0.84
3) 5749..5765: 0.71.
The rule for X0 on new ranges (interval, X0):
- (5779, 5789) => 5782.0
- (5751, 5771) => 5770.0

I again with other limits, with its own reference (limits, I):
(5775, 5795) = 5788.0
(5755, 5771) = 5756.0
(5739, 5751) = 5748.0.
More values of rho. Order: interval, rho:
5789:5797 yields 150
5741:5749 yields 154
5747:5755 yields 151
